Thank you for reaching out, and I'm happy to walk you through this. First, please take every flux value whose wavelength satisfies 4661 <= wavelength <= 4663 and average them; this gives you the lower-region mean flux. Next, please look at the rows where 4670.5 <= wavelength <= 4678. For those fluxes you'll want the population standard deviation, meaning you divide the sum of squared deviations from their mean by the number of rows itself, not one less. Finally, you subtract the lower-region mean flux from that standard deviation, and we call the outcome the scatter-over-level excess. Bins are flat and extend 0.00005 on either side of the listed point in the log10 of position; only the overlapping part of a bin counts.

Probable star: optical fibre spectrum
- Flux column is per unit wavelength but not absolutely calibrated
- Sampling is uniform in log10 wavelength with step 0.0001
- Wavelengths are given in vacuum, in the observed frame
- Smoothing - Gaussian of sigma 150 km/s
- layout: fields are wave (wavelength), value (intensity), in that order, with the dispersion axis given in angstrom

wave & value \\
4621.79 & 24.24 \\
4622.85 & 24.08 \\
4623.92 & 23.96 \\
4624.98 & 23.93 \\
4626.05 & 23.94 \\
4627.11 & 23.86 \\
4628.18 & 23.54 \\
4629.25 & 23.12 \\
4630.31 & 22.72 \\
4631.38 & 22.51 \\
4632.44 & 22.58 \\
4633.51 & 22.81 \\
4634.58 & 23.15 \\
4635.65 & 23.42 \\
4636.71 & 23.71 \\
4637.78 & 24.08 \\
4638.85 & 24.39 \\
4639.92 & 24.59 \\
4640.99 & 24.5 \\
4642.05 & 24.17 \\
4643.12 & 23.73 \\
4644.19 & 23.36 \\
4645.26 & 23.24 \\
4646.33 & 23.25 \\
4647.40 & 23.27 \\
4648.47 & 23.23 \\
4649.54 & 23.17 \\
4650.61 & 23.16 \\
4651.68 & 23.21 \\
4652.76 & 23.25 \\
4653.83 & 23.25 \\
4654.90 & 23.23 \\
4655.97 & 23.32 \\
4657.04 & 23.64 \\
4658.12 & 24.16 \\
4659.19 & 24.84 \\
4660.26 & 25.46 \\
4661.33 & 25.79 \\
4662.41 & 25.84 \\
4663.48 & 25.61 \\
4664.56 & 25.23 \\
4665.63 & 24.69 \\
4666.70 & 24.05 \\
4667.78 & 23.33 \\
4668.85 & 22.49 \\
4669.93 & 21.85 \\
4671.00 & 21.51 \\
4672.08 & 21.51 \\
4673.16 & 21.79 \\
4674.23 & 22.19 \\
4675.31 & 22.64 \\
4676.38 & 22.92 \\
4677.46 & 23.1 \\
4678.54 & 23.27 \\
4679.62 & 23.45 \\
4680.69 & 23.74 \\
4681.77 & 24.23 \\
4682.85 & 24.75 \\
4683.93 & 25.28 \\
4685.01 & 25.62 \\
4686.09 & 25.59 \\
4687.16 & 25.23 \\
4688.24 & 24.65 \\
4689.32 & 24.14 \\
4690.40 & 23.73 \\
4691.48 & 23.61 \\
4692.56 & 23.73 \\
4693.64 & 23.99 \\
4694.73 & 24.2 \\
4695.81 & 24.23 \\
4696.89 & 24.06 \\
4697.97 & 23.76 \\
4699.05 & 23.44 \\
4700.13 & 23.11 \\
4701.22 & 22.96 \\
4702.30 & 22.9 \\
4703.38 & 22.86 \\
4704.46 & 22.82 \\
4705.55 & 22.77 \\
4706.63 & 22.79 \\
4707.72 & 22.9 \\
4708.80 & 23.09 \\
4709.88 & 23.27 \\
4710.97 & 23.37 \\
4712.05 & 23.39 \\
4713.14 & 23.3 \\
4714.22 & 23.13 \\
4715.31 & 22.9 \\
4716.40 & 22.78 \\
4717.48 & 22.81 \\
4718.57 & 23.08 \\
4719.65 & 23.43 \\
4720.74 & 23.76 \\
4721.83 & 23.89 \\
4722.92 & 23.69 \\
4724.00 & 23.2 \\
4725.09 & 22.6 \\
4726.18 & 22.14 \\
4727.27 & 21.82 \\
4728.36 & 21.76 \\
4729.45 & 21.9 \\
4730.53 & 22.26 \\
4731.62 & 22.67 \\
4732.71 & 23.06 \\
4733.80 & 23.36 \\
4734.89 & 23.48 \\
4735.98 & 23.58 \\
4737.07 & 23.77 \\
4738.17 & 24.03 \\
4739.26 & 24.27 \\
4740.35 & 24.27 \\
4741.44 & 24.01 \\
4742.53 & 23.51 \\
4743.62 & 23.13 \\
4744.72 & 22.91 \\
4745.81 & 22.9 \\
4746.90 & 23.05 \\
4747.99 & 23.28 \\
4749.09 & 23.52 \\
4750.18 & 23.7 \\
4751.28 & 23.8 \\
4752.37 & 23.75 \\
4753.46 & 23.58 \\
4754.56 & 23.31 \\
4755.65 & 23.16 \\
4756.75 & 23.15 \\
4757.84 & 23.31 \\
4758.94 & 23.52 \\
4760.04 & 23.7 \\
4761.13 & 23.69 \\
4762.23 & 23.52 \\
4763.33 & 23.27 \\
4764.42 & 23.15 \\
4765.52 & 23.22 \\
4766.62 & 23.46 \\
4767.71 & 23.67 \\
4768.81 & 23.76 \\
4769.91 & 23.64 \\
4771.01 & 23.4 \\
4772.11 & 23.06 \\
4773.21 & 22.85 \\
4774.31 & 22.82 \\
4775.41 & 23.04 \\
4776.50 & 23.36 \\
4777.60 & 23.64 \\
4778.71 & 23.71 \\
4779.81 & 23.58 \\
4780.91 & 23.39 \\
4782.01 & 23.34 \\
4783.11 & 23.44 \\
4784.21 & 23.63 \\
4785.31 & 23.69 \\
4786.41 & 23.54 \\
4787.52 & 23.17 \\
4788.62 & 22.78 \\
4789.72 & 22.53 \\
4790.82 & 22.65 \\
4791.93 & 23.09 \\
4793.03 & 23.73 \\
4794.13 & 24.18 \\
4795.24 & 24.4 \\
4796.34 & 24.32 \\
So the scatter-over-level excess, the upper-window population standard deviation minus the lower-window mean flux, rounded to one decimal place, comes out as -25.2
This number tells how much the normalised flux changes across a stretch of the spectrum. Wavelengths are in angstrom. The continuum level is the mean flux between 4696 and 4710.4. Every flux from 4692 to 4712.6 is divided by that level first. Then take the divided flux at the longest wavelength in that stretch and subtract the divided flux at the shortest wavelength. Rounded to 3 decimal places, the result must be -0.015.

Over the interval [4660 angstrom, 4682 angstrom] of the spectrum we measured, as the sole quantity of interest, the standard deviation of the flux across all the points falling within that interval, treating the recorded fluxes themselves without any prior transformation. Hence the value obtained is 1.4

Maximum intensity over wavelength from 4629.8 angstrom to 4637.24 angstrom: 23.71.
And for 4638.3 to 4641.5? 24.59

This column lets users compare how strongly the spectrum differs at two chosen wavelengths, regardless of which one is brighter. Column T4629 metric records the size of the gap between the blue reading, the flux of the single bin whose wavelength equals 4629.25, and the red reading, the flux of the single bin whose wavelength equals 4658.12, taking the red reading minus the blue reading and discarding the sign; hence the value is 1.0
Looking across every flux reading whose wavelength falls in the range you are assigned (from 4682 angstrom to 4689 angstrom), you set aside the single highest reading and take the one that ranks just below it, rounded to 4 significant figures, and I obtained 25.59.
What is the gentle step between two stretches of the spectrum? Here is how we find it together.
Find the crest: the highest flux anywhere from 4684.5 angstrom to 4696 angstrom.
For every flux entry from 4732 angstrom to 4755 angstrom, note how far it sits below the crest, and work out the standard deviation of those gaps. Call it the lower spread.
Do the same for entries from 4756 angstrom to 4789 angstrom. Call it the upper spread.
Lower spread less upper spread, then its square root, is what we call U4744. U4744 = 0.35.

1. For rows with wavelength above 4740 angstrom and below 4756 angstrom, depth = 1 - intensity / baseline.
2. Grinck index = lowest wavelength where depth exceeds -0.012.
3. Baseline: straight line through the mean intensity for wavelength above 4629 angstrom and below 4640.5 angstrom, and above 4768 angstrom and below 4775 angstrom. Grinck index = 4742.53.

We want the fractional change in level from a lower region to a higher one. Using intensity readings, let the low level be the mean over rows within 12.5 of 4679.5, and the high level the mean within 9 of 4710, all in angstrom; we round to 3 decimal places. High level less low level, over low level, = -0.021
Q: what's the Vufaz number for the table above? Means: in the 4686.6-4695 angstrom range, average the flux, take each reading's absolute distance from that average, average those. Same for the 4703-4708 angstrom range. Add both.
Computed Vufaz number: 0.44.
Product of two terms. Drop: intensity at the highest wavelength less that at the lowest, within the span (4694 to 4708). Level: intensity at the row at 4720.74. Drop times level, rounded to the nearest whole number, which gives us -31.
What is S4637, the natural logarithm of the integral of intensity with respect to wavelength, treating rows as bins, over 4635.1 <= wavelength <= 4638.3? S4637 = 4.33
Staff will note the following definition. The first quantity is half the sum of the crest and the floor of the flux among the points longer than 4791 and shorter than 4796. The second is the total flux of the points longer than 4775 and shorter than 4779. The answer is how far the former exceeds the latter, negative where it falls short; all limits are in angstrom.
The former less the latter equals -70.0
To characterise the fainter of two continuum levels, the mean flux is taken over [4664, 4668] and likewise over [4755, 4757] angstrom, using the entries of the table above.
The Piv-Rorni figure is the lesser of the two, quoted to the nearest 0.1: 23.2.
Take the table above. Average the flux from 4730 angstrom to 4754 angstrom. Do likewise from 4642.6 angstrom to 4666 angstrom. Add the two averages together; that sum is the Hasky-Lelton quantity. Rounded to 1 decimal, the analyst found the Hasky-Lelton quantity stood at 47.4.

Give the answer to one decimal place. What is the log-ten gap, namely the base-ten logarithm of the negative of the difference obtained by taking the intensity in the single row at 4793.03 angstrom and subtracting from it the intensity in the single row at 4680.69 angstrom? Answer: -2.0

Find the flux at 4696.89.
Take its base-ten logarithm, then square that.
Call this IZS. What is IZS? 1.91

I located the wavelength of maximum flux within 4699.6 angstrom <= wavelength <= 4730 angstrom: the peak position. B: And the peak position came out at 4721.83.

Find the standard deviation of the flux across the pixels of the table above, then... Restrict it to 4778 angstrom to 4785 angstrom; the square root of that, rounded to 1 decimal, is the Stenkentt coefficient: 0.4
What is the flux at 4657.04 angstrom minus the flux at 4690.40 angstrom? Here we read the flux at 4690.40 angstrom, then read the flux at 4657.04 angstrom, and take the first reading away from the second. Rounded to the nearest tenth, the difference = -0.1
